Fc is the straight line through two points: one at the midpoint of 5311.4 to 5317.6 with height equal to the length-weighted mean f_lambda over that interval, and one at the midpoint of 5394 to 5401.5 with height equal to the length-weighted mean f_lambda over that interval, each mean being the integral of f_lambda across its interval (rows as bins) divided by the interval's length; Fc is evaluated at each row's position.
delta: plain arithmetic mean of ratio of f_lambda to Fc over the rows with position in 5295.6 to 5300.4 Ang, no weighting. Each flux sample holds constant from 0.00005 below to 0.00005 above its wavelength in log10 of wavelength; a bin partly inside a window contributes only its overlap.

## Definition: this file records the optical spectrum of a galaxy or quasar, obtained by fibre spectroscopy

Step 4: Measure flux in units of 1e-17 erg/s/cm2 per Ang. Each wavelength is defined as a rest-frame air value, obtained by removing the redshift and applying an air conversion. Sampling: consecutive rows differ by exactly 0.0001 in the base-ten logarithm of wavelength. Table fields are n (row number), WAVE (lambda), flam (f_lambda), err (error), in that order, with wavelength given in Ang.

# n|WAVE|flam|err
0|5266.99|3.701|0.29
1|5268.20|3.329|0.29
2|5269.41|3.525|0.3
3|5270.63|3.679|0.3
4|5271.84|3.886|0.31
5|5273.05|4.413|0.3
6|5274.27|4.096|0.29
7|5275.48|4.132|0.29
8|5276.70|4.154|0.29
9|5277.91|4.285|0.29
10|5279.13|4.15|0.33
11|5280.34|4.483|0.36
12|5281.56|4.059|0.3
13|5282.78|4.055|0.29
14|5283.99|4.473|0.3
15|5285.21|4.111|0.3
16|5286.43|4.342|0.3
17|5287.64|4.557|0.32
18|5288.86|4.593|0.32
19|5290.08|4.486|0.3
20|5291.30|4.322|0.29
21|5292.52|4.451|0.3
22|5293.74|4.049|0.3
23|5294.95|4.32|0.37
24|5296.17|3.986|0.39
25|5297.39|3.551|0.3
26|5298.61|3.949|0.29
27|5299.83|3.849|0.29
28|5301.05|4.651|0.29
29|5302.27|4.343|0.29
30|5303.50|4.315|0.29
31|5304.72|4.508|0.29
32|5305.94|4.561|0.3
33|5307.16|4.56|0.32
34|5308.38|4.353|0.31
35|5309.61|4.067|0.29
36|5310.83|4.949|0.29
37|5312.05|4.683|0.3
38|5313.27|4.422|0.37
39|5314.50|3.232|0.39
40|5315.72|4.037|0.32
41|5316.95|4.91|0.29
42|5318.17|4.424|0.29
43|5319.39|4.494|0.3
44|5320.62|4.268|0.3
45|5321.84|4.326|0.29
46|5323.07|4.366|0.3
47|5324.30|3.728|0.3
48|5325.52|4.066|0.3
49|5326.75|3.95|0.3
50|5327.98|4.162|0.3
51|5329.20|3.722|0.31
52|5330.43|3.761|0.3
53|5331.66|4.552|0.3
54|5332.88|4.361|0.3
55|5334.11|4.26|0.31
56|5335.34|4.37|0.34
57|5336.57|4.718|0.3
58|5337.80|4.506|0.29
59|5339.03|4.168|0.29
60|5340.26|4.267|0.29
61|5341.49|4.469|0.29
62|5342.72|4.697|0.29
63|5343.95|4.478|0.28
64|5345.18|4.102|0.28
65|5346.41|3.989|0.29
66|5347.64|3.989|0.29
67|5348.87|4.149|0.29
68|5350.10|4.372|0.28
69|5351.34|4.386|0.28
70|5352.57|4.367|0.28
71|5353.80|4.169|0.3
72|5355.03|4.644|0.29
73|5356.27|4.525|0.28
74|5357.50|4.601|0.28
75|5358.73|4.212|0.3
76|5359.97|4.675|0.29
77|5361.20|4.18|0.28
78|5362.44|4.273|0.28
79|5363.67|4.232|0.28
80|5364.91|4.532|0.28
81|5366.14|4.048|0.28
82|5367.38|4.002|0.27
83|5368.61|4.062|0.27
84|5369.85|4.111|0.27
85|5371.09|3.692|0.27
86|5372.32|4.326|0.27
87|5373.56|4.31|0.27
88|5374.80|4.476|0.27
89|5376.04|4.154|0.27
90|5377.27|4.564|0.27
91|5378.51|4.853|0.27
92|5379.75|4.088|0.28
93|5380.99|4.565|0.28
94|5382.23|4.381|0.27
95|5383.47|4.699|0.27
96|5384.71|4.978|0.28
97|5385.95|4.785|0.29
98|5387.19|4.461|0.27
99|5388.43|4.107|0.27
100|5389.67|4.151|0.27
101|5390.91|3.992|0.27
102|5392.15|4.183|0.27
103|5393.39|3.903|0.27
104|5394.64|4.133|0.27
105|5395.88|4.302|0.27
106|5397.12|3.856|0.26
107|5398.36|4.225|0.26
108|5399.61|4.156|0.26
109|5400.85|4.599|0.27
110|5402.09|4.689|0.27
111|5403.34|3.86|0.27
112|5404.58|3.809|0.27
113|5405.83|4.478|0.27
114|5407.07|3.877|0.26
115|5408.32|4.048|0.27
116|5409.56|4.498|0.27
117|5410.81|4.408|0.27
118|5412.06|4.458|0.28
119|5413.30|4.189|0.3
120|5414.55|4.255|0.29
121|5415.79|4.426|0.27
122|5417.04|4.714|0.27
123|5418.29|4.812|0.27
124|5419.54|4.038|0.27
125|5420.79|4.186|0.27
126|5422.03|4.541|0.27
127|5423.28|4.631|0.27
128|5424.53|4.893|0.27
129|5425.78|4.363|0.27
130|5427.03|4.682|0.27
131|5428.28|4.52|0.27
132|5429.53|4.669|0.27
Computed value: 0.90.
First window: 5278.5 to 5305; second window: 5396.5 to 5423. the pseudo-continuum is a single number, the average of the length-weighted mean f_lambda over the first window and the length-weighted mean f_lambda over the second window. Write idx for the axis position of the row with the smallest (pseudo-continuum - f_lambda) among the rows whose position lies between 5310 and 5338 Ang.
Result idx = 5310.83 Ang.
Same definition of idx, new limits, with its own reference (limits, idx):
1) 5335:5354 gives 5336.57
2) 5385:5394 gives 5385.95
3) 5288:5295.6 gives 5288.86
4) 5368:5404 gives 5384.71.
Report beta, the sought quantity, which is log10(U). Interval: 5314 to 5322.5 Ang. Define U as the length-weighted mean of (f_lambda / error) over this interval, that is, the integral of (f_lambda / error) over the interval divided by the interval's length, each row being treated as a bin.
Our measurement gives 1.15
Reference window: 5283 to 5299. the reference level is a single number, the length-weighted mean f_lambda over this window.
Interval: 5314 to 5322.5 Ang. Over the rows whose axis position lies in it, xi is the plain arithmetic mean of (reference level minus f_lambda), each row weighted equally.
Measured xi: 0.00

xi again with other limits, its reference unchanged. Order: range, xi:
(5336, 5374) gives -0.05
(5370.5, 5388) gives -0.21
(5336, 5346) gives -0.18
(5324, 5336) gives 0.15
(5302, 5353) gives -0.05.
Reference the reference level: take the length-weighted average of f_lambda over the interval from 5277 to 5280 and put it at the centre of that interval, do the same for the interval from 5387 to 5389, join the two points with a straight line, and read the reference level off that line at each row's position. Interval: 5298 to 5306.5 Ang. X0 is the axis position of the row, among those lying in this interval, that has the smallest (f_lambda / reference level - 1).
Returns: 5299.83 Ang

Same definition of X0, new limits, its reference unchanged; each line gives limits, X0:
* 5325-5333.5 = 5329.20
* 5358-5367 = 5366.14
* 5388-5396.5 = 5393.39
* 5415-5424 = 5419.54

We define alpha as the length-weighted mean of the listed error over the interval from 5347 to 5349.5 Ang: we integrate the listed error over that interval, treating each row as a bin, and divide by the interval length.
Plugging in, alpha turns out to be 0.290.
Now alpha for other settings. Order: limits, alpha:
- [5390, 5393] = 0.270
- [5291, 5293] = 0.295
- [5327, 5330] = 0.304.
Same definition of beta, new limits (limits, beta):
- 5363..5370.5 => 1.18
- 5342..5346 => 1.19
